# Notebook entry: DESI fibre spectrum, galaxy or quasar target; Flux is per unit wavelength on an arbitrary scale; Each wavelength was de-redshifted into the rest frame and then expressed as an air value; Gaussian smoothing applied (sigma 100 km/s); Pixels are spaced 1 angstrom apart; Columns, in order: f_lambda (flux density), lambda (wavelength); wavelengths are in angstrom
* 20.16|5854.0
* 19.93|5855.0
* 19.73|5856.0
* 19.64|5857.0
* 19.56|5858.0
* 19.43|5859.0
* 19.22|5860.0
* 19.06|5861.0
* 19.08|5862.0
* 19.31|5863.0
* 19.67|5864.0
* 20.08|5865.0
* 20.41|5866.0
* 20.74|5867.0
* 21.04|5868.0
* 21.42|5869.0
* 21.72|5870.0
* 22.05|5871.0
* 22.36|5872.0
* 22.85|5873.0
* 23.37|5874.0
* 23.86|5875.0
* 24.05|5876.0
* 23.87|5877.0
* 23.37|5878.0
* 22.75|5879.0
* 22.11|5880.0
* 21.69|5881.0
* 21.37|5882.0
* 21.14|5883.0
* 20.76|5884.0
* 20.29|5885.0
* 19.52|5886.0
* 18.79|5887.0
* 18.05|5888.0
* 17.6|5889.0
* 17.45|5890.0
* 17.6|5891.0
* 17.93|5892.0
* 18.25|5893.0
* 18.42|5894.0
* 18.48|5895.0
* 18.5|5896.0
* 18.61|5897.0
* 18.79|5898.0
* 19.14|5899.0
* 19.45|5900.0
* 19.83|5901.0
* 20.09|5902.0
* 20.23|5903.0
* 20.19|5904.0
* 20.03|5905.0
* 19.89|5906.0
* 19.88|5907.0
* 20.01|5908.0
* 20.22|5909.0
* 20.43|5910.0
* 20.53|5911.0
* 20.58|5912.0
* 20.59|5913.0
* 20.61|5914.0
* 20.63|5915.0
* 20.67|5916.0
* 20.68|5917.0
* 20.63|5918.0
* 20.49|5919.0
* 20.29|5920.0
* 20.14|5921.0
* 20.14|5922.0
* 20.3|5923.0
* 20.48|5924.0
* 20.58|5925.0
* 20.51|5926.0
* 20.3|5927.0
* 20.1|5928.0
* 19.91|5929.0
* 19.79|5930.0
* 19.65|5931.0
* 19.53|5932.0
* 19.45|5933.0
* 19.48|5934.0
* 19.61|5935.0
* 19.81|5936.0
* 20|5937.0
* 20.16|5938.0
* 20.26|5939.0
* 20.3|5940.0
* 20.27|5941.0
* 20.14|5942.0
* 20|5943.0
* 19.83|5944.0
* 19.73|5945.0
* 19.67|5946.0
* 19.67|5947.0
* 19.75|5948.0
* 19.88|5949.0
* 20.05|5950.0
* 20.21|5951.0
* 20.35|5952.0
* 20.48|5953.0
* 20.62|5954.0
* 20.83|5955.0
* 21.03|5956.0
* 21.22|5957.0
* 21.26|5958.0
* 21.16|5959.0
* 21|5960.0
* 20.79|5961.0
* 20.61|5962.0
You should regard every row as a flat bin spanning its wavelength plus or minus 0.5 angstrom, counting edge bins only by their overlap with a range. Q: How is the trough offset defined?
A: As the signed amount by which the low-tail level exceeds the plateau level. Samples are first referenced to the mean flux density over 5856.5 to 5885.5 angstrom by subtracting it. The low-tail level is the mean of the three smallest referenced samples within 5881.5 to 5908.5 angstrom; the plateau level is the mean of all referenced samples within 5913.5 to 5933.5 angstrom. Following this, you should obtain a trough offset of -2.7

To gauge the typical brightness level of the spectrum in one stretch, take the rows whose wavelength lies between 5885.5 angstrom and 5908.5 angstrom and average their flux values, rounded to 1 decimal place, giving 19.0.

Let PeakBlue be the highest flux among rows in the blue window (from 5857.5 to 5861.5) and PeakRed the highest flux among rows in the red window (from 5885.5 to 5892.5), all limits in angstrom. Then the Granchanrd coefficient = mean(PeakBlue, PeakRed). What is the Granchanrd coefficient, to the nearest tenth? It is 19.5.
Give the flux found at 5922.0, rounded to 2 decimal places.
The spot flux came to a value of 20.14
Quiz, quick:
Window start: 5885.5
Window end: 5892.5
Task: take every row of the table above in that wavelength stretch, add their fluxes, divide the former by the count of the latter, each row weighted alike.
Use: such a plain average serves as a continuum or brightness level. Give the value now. 18.1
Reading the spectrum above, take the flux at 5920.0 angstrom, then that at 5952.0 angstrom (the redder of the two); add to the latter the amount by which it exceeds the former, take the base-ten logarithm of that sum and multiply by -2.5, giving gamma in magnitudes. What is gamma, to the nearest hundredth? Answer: -3.27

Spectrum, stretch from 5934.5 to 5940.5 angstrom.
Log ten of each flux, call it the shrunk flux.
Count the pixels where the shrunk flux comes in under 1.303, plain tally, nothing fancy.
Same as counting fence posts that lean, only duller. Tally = 3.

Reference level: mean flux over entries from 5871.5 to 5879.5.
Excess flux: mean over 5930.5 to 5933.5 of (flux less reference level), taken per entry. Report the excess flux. -3.8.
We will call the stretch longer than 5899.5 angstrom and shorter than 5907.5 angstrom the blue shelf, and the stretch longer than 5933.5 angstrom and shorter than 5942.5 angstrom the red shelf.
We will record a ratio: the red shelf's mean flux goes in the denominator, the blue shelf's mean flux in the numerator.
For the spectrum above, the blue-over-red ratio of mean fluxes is 1.00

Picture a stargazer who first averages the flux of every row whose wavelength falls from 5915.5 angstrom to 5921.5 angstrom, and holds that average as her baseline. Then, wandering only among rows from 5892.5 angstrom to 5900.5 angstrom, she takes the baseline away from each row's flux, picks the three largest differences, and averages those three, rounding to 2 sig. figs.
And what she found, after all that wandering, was -1.4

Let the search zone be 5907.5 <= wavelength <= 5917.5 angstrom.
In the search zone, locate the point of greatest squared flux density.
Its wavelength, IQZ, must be 5917.0 angstrom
